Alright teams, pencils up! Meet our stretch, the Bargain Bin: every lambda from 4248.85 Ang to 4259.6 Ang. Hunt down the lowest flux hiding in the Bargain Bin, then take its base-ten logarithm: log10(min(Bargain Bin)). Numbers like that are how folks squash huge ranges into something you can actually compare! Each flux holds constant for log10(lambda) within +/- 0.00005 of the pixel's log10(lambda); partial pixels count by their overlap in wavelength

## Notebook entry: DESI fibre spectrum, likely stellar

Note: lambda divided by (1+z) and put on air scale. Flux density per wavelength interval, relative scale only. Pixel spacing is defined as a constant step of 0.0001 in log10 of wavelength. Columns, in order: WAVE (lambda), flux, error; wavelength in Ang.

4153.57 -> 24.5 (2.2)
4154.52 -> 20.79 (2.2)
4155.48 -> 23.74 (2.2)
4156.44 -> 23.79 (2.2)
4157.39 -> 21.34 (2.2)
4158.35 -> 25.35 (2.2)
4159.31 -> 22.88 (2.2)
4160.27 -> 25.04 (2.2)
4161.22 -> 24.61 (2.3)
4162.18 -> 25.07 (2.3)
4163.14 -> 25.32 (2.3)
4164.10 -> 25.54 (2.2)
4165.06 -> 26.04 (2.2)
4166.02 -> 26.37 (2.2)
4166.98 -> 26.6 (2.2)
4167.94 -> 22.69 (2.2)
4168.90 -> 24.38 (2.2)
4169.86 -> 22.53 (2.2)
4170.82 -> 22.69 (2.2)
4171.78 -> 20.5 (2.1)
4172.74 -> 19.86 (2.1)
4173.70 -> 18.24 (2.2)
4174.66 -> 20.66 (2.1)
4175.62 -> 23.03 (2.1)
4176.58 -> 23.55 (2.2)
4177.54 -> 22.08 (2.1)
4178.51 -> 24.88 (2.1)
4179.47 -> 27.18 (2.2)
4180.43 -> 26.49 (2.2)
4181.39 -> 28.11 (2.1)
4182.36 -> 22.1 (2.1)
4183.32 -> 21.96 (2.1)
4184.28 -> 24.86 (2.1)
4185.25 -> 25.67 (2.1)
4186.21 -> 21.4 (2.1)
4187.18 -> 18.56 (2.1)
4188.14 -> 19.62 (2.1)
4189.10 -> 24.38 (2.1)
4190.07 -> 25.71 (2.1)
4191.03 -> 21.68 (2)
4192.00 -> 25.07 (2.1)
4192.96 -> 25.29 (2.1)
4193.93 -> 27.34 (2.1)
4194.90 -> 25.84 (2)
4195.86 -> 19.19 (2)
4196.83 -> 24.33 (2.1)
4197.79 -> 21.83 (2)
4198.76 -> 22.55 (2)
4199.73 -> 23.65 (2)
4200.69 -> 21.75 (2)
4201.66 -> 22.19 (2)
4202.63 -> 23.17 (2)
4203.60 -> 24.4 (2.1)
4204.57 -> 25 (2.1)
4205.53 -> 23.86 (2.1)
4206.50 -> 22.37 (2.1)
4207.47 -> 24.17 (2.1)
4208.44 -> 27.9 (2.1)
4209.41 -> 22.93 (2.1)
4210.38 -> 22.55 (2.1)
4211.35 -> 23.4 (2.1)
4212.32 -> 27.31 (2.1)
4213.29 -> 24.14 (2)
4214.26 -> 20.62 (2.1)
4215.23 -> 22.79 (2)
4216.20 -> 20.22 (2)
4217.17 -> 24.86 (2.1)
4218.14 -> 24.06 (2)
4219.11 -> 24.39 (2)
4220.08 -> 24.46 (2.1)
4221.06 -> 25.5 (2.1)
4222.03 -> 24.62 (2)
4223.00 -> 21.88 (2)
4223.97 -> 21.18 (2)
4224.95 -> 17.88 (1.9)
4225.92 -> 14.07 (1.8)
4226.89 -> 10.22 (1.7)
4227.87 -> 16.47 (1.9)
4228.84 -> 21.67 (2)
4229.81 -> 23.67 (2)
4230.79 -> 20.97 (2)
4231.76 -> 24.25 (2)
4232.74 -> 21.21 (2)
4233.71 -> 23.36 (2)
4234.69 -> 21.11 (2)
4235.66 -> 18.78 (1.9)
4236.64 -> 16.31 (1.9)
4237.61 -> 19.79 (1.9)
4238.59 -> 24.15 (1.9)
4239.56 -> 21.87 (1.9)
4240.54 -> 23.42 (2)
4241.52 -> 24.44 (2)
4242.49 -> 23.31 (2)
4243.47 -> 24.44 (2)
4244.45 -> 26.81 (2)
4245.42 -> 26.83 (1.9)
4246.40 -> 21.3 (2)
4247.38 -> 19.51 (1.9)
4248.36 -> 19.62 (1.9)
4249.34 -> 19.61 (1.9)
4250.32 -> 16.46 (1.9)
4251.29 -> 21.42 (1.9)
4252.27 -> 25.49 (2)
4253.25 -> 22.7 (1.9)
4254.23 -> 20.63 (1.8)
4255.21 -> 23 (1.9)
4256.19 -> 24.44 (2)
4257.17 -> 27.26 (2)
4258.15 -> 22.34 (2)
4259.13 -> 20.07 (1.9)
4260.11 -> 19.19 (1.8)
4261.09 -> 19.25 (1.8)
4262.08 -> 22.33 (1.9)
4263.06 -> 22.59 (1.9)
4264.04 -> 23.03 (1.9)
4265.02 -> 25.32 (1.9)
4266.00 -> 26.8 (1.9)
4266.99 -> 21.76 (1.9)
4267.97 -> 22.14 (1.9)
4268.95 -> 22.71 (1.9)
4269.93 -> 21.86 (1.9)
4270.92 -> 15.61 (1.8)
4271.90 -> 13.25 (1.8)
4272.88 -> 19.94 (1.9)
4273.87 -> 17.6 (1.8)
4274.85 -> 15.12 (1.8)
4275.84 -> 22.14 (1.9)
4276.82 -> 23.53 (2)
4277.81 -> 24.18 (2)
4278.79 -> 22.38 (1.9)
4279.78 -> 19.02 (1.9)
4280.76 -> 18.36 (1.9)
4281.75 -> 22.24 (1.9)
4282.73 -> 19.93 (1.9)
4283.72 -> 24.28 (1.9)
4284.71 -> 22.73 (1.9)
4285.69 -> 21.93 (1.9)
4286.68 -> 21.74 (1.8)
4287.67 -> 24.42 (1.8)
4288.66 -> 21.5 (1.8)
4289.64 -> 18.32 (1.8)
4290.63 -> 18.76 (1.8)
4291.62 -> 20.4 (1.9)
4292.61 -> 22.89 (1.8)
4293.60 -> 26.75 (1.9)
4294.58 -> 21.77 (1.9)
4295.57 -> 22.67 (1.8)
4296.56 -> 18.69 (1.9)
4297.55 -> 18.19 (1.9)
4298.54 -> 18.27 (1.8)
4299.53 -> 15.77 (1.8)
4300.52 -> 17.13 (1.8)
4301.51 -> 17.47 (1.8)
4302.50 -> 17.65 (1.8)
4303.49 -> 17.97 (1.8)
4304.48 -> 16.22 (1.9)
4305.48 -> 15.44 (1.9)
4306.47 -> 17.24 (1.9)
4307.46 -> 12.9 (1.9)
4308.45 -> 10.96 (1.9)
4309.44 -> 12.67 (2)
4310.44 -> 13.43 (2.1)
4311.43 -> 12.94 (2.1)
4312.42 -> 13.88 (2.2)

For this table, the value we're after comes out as 1.22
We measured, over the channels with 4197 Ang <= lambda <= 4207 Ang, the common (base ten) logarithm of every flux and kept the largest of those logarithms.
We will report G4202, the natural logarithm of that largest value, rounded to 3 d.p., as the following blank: 0.335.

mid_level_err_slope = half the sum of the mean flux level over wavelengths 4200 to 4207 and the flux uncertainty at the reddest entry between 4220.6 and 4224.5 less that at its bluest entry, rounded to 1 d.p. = 11.6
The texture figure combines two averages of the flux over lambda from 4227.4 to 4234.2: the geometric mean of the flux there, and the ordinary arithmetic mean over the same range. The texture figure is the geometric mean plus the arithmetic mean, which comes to 43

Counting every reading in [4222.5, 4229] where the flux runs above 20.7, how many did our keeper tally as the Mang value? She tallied 3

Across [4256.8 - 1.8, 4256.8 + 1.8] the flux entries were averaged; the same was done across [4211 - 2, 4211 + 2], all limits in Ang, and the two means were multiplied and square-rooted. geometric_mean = 24.2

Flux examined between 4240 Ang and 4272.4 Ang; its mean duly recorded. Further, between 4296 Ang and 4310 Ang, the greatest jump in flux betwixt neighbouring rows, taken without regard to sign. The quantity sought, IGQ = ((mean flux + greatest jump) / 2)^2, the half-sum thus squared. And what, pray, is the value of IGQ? 175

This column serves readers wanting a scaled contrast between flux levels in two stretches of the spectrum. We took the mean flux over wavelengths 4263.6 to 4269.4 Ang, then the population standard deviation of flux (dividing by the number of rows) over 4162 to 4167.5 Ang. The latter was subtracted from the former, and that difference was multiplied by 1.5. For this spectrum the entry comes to 34.6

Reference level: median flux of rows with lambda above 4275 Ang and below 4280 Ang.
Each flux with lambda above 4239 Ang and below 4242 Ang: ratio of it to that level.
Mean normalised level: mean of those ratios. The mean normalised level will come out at 1.04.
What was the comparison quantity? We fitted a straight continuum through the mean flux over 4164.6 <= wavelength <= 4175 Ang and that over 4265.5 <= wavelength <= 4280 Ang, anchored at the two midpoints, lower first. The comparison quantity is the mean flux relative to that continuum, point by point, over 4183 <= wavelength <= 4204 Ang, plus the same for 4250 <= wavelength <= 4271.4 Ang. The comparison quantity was 2.105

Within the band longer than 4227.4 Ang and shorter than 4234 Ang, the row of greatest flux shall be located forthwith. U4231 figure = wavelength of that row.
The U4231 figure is 4231.76 Ang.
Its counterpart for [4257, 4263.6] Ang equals 4257.17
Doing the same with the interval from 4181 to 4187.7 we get 4181.39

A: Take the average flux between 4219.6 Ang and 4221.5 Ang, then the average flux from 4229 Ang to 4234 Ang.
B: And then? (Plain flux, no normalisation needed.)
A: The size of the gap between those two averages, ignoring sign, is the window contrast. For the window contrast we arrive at 2.3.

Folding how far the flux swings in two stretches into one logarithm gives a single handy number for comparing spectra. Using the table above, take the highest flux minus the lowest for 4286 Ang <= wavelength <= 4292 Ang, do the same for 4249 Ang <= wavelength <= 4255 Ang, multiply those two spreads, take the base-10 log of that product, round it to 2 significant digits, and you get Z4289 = 1.7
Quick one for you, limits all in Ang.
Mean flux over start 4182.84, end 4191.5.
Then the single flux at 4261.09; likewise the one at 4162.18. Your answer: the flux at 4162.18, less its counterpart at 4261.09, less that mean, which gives -16.8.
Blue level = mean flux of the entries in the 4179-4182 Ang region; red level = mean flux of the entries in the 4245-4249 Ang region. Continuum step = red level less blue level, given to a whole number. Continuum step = -5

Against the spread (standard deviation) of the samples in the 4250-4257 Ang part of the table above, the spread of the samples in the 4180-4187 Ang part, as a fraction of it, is 0.87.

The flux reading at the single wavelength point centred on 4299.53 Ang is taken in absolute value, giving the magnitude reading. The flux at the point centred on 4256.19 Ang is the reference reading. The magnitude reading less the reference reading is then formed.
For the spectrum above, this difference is -8.7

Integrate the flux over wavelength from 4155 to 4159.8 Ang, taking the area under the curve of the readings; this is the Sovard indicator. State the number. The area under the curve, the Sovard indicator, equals 112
